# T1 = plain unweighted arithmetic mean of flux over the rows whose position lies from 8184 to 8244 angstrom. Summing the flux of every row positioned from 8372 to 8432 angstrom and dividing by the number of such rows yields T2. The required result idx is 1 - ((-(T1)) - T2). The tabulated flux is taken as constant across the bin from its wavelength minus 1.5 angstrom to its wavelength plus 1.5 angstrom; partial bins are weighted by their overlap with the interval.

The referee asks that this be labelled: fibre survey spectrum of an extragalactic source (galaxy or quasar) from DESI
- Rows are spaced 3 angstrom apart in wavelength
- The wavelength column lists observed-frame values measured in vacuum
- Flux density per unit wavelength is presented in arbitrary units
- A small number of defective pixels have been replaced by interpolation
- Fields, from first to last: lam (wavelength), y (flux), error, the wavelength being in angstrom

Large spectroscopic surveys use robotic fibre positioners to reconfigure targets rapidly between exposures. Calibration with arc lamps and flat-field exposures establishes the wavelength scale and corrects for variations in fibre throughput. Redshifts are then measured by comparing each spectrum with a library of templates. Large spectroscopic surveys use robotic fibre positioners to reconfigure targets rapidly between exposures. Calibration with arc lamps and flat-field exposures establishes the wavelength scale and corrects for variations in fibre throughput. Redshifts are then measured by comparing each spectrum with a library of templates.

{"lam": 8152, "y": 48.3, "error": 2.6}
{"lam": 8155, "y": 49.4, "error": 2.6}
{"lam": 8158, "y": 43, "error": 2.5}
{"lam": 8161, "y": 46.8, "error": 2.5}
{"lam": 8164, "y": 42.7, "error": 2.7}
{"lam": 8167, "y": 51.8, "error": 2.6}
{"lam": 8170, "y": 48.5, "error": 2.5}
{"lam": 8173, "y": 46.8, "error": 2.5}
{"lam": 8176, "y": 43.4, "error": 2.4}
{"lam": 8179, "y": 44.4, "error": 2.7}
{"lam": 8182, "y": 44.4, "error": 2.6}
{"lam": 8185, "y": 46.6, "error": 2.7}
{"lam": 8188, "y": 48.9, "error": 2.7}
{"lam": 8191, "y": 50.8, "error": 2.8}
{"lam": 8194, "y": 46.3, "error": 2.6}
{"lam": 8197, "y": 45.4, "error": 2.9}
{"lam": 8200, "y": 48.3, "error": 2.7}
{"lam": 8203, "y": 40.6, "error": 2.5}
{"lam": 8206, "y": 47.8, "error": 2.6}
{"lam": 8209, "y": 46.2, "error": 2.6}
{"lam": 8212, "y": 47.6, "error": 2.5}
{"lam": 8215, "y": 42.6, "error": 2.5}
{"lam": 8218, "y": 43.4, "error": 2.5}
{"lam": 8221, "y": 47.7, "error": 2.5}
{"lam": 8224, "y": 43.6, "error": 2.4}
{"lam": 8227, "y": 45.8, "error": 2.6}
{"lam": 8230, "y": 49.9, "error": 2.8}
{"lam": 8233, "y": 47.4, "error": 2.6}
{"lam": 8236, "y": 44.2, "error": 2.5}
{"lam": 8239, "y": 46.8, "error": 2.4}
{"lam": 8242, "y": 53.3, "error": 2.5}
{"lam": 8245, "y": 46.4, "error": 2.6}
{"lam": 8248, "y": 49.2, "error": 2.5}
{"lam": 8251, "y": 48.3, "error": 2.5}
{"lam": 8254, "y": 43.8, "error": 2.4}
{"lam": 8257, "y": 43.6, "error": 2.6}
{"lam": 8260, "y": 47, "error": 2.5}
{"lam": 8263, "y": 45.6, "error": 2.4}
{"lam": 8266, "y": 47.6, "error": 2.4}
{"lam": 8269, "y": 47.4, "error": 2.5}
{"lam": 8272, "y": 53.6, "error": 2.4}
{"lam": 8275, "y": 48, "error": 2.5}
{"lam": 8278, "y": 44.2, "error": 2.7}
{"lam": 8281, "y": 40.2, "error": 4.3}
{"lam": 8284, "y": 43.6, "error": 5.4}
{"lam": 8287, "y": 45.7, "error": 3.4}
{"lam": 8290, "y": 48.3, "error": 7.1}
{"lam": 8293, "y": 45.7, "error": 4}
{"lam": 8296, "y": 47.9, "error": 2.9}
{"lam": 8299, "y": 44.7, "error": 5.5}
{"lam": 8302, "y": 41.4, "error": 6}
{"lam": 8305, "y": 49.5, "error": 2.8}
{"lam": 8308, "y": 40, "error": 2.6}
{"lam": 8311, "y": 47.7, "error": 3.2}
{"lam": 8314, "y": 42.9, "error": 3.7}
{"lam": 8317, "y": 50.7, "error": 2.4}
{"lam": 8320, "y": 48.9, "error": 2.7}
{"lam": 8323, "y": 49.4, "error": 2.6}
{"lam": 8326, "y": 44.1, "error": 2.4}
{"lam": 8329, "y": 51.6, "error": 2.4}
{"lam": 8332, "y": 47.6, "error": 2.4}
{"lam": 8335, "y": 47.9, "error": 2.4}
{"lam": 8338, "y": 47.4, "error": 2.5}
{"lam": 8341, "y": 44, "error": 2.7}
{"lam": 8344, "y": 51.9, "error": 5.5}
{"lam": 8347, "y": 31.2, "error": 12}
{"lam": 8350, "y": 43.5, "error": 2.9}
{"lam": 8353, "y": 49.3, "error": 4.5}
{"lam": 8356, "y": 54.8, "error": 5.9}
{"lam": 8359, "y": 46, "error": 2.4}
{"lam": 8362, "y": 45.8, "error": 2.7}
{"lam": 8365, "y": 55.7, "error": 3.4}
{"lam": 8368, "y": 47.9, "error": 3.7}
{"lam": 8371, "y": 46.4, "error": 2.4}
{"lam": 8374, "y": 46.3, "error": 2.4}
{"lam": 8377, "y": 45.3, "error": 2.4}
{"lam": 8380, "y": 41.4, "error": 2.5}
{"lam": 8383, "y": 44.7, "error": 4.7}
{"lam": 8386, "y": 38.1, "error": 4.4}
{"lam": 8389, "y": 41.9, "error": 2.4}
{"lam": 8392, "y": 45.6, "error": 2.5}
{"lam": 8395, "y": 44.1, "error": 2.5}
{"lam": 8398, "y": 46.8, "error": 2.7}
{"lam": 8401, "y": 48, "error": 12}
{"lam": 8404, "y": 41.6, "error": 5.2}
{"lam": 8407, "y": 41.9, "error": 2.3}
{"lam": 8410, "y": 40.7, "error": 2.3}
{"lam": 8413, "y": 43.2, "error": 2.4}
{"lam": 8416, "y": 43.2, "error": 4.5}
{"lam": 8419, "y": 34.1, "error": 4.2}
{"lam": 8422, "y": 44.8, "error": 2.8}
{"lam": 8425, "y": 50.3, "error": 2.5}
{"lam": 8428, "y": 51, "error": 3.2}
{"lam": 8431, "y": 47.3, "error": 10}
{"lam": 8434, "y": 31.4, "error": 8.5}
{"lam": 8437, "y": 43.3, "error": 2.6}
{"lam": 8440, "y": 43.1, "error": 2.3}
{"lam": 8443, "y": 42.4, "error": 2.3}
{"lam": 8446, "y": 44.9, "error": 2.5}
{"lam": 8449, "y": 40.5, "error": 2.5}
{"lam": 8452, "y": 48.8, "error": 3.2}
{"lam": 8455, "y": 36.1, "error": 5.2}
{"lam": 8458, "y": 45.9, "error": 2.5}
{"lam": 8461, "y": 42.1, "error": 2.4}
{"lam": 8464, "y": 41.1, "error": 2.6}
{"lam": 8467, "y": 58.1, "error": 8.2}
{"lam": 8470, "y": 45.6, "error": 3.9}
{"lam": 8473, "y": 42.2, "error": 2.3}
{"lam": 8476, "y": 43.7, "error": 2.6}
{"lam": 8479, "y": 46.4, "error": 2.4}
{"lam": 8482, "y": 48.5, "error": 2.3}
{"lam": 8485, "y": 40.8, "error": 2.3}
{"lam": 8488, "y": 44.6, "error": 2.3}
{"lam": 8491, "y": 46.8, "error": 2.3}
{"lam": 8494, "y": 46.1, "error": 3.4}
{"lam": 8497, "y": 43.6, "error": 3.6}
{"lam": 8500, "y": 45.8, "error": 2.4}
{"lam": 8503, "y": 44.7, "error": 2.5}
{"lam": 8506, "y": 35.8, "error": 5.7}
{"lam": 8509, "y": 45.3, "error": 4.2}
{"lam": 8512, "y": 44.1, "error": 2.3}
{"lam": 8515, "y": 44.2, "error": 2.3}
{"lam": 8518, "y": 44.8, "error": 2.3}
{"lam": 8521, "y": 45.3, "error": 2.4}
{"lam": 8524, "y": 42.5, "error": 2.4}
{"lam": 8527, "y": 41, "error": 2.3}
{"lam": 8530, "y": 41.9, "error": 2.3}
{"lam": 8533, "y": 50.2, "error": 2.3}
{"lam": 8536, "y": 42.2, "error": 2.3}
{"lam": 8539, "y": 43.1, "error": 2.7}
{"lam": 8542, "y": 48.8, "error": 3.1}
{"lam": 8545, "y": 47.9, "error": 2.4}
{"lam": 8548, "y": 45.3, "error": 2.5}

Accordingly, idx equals 91.7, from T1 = 46.7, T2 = 44.0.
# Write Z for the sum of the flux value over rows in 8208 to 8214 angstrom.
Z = 94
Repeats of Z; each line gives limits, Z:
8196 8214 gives 276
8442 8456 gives 213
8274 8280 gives 92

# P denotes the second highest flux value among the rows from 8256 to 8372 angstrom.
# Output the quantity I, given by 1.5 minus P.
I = -53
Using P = 54.8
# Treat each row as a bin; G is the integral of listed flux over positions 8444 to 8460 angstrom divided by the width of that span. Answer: 43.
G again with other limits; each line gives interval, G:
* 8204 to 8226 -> 45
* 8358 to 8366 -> 49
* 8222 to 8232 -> 47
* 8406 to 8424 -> 42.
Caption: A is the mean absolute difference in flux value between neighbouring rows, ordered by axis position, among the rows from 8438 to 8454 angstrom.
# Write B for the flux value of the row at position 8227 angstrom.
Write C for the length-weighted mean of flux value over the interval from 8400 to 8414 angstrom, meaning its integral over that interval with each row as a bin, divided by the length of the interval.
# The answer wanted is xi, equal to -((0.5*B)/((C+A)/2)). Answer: -0.98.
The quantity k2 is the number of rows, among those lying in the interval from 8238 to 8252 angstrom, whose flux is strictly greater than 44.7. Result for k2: 5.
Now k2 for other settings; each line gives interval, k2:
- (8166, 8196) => 7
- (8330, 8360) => 7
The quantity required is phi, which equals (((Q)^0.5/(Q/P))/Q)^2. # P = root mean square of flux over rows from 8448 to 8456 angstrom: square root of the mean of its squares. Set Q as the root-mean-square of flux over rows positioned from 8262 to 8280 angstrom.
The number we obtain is 0.016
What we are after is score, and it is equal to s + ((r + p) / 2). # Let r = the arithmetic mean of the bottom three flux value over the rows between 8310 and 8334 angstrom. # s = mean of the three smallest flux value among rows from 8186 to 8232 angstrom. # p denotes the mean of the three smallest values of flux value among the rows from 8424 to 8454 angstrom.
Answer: 83.7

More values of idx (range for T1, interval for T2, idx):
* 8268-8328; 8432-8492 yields 91.0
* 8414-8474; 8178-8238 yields 90.9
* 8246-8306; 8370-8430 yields 91.2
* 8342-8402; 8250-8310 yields 92.5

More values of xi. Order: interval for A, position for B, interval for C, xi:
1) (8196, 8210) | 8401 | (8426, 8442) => -0.99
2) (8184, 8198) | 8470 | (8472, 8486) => -0.97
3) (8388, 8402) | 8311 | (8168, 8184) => -0.99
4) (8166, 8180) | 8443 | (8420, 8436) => -0.90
